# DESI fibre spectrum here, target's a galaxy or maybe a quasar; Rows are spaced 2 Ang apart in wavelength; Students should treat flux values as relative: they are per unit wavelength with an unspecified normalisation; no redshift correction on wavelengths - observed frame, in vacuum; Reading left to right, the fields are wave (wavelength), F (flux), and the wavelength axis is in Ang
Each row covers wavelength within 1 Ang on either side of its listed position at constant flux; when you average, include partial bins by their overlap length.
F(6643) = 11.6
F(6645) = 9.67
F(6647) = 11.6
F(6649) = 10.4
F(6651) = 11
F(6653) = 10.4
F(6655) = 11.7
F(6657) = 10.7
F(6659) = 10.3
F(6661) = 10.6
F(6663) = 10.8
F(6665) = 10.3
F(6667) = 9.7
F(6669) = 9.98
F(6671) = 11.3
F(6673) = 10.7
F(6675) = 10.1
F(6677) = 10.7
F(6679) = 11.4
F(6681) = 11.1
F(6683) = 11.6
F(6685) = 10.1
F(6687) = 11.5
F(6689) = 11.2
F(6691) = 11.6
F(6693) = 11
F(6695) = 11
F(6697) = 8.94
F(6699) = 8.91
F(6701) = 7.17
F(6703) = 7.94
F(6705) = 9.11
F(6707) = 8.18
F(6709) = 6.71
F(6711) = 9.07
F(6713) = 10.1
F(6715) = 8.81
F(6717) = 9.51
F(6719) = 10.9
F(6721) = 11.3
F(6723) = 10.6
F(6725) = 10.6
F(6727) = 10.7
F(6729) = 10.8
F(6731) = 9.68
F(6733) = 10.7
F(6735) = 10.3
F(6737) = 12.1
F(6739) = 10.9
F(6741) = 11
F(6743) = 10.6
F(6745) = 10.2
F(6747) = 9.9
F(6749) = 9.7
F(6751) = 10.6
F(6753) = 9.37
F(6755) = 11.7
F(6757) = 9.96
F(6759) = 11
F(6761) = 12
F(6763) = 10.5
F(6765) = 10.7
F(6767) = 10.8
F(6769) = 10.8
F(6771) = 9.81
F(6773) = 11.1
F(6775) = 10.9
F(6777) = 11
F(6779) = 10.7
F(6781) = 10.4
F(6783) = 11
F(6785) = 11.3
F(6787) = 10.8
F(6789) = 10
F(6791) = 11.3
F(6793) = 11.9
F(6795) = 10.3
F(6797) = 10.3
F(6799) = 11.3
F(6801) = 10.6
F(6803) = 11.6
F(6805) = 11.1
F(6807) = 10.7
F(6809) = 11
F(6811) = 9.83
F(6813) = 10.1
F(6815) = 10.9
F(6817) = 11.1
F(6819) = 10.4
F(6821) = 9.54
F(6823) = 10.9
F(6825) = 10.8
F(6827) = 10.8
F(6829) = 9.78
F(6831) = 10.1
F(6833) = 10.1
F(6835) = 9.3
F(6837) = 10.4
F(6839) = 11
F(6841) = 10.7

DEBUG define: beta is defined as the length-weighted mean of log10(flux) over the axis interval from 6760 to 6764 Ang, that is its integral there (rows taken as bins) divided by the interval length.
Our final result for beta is 1.05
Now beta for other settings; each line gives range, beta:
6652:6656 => 1.04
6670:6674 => 1.04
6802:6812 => 1.03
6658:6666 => 1.02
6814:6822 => 1.02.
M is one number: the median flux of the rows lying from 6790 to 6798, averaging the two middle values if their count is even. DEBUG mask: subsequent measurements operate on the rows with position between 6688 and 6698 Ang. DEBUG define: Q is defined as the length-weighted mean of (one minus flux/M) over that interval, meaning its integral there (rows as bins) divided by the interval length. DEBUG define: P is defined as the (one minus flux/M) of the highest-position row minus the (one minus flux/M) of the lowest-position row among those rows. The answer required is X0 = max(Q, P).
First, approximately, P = 0.21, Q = 0.005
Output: 0.21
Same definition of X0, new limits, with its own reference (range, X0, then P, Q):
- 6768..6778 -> 0.01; -0.02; 0.007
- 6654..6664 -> 0.08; 0.08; -0.002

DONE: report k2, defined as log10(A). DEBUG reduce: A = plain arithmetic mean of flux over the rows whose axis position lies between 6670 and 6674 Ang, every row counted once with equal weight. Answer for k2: 1.04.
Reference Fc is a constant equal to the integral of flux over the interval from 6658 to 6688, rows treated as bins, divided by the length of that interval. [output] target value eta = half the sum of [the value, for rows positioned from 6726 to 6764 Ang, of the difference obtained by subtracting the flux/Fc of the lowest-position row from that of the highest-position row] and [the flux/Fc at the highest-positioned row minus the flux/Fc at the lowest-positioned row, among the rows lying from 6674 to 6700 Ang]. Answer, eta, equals -0.07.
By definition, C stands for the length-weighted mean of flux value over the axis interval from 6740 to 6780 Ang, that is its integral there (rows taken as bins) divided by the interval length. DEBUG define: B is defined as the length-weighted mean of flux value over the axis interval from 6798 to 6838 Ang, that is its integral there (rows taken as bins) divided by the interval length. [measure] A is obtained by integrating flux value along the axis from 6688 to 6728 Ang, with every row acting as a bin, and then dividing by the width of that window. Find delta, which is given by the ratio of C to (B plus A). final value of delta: 0.526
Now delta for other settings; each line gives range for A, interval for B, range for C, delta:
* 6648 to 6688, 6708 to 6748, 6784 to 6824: 0.513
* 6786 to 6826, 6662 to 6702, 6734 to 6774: 0.503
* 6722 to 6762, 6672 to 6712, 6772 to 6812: 0.529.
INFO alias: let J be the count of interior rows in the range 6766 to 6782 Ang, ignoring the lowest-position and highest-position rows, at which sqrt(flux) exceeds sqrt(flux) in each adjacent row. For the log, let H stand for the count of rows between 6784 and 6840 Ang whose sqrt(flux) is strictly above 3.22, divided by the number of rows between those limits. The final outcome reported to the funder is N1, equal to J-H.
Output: 1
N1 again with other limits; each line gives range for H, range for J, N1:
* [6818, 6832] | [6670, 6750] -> 10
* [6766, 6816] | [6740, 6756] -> 0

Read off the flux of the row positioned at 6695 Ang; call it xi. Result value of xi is 11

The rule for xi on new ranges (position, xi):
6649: 10.4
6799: 11.3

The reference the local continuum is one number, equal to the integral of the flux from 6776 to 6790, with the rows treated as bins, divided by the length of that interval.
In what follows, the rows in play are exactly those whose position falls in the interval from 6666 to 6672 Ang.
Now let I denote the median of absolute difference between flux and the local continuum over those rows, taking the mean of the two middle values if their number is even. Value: 0.76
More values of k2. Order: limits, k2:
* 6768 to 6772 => 1.01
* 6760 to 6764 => 1.05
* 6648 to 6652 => 1.03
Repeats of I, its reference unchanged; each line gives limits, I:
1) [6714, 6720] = 1.23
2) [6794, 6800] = 0.44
